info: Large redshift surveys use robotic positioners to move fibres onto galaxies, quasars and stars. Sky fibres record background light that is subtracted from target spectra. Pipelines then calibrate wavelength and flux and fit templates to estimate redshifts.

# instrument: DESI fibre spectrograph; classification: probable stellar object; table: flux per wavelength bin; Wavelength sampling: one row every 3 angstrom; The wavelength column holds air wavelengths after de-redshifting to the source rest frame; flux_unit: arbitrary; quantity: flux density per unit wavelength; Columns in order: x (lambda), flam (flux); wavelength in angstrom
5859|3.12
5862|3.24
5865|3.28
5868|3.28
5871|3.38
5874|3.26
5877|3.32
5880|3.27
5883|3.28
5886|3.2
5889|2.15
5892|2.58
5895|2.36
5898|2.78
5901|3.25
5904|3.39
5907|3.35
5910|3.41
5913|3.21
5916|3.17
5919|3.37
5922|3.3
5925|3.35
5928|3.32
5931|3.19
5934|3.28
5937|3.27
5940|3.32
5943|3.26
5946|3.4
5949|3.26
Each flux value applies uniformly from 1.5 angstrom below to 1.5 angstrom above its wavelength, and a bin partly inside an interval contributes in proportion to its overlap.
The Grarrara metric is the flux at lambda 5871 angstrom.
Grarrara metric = 3.38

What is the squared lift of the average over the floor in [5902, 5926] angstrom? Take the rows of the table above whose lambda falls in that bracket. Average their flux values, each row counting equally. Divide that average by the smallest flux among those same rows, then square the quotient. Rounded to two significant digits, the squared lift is 1.1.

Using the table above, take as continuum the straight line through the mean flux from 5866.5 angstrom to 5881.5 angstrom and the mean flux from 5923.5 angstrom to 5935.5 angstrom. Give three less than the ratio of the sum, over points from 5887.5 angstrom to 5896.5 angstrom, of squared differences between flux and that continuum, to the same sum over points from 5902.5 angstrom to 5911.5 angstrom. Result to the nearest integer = 97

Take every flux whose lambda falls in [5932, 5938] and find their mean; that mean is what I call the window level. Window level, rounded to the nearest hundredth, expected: 3.27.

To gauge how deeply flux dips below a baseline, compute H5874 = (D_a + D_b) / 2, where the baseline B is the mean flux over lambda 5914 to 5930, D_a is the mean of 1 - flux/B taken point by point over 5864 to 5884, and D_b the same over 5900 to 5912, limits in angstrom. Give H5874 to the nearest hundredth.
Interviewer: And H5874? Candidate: -0.01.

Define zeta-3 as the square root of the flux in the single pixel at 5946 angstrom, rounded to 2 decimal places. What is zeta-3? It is 1.84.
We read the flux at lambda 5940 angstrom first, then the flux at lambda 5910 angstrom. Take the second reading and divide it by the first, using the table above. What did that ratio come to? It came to 1.03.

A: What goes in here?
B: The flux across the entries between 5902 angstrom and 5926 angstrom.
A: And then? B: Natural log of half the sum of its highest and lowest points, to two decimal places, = 1.19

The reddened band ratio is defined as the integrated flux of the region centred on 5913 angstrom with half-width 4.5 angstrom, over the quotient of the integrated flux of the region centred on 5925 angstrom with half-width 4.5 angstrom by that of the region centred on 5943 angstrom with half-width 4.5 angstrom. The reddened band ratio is 29.4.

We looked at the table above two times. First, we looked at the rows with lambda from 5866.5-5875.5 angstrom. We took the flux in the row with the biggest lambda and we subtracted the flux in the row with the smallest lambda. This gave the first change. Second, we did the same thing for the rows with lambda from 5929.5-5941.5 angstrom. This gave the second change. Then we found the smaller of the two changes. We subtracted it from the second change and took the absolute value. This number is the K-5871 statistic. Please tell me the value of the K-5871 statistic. 0.15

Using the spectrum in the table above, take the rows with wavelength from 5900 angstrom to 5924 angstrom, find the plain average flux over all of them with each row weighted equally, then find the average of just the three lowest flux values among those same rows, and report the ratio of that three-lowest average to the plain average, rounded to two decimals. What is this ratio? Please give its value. 0.97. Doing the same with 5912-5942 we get 0.97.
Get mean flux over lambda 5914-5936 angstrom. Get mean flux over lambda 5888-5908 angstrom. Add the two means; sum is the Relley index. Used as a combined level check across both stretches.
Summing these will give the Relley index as 6.12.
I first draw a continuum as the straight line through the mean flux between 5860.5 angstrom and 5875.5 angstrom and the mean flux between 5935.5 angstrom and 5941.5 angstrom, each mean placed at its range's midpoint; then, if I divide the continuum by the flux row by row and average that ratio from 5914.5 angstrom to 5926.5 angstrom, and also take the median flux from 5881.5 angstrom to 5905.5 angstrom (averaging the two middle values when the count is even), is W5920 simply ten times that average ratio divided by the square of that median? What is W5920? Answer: 1.12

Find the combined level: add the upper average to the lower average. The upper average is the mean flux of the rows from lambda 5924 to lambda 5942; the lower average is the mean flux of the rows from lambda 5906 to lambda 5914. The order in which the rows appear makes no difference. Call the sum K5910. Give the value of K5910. 6.6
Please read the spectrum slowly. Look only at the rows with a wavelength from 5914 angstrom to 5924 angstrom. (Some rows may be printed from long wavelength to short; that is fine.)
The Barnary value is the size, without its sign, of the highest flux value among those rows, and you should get 3.37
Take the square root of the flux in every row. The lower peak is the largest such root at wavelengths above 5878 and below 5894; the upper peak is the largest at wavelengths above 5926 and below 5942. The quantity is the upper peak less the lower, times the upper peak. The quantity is 0.020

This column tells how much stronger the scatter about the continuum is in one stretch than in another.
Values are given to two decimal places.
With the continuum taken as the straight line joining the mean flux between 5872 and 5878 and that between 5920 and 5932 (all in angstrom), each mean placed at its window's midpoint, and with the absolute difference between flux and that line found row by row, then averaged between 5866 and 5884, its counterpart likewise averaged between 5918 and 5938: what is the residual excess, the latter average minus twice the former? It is -0.02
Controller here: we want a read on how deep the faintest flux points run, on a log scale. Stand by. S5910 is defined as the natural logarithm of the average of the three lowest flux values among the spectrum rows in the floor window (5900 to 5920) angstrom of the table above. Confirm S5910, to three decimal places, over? 1.166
